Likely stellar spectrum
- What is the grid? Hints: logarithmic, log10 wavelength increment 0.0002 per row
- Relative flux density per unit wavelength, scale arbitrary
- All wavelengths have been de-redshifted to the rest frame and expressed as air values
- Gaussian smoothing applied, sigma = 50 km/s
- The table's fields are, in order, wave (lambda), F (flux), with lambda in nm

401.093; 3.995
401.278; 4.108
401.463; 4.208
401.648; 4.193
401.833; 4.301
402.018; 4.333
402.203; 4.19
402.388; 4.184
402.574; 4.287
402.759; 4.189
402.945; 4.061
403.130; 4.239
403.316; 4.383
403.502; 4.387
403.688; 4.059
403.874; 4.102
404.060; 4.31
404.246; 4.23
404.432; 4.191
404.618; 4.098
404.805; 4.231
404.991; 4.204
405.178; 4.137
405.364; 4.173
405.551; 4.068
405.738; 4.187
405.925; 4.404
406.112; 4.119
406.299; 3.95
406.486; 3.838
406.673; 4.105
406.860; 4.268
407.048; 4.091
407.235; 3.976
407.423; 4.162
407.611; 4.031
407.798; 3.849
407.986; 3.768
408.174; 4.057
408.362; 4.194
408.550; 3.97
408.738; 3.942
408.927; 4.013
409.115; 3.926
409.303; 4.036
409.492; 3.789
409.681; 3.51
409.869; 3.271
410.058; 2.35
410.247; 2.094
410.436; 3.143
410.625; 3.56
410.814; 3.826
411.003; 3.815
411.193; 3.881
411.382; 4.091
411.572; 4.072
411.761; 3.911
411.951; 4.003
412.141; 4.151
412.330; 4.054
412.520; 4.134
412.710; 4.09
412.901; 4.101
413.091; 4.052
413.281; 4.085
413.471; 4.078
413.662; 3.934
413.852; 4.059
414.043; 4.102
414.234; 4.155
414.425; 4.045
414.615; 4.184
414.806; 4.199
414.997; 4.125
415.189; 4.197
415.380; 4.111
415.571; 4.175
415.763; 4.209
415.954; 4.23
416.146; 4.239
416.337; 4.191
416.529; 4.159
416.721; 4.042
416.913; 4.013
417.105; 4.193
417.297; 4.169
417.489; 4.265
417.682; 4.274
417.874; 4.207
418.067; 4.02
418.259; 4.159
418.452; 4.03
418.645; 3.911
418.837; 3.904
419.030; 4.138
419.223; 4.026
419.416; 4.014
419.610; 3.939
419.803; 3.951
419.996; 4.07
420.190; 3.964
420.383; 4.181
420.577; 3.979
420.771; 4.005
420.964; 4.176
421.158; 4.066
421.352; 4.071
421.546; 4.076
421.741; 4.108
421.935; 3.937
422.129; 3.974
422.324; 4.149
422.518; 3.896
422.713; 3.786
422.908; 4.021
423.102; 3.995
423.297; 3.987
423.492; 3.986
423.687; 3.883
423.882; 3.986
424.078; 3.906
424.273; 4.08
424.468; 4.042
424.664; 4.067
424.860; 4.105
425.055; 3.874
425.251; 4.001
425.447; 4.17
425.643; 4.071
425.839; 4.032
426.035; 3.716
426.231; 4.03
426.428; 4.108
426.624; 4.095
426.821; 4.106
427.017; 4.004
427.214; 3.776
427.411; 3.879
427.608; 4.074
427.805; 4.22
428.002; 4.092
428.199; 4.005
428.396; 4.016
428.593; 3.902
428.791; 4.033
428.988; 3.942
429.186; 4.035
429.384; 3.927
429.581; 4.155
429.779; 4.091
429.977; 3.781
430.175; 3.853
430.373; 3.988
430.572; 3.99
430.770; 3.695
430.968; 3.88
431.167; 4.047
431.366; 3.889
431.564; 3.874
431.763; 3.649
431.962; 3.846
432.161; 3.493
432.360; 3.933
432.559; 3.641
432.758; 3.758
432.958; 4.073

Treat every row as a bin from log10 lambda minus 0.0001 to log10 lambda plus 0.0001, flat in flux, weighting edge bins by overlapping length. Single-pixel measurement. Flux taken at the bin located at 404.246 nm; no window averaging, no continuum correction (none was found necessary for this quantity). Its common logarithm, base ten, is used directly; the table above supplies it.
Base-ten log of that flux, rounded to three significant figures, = 0.626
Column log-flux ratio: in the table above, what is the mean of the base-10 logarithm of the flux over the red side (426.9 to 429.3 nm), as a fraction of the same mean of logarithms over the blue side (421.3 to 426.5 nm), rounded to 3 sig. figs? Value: 1.00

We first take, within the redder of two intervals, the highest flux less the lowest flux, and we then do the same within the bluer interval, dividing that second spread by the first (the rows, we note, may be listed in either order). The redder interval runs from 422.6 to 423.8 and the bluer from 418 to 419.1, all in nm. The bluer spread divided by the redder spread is 1.09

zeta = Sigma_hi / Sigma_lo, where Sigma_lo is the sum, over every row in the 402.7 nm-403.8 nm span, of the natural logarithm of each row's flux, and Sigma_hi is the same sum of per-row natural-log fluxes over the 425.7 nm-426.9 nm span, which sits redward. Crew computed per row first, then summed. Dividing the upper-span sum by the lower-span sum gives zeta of 0.97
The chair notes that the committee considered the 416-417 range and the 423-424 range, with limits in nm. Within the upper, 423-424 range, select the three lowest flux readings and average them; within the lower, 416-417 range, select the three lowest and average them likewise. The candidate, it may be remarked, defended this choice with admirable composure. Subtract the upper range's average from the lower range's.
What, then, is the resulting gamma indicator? 0.12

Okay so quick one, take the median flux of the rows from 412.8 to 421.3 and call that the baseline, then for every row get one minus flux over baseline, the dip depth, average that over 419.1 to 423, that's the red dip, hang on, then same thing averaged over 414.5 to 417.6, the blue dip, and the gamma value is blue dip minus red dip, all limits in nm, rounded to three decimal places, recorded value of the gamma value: -0.036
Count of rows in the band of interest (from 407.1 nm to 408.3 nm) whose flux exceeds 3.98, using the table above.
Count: 3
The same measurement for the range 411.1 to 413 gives 8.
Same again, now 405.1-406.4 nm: 6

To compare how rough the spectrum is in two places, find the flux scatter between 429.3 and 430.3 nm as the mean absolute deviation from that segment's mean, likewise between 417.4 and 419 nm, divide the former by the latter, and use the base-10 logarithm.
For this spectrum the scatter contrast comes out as 0.0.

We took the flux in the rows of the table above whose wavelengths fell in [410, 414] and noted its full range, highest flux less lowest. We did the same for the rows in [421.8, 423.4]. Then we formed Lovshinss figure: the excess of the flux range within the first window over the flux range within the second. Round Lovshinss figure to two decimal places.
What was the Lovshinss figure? 1.69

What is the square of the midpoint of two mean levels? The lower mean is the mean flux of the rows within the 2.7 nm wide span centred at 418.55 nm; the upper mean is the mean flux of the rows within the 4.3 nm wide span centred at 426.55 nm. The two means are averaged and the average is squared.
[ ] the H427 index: 16.4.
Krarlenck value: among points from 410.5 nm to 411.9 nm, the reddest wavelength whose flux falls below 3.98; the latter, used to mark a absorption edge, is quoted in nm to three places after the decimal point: 411.761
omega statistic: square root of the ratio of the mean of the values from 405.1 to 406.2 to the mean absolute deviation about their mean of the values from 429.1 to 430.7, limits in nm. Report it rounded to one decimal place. 6.7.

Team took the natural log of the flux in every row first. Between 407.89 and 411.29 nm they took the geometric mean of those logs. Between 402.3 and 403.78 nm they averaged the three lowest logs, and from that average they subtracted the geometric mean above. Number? 0.16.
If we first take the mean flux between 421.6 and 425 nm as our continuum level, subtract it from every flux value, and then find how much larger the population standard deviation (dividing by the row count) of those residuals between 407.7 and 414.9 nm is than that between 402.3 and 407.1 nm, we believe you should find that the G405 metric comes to 0.3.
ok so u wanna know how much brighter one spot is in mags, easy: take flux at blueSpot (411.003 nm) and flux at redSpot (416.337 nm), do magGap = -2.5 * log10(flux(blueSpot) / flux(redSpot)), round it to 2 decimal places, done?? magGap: 0.10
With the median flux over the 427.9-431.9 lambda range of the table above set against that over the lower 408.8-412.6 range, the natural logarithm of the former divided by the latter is 0.018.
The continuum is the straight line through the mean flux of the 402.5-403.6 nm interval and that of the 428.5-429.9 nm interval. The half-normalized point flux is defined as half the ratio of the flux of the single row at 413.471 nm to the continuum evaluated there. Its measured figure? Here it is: 0.490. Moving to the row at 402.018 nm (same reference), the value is 0.508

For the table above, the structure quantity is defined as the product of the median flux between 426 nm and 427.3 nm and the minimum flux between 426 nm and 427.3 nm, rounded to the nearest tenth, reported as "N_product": 15.0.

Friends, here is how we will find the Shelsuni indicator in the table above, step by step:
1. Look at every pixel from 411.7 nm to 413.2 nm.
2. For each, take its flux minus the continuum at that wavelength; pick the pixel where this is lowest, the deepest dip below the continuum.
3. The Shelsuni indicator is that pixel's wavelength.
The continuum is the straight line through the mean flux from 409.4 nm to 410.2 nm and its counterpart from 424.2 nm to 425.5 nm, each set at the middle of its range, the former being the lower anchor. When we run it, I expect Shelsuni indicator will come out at 411.761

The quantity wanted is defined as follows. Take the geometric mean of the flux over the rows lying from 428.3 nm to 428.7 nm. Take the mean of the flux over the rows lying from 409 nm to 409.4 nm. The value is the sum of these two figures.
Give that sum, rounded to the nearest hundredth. 7.94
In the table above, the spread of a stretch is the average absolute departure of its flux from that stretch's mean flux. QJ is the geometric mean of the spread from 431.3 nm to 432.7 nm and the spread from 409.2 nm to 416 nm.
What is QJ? 0.21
